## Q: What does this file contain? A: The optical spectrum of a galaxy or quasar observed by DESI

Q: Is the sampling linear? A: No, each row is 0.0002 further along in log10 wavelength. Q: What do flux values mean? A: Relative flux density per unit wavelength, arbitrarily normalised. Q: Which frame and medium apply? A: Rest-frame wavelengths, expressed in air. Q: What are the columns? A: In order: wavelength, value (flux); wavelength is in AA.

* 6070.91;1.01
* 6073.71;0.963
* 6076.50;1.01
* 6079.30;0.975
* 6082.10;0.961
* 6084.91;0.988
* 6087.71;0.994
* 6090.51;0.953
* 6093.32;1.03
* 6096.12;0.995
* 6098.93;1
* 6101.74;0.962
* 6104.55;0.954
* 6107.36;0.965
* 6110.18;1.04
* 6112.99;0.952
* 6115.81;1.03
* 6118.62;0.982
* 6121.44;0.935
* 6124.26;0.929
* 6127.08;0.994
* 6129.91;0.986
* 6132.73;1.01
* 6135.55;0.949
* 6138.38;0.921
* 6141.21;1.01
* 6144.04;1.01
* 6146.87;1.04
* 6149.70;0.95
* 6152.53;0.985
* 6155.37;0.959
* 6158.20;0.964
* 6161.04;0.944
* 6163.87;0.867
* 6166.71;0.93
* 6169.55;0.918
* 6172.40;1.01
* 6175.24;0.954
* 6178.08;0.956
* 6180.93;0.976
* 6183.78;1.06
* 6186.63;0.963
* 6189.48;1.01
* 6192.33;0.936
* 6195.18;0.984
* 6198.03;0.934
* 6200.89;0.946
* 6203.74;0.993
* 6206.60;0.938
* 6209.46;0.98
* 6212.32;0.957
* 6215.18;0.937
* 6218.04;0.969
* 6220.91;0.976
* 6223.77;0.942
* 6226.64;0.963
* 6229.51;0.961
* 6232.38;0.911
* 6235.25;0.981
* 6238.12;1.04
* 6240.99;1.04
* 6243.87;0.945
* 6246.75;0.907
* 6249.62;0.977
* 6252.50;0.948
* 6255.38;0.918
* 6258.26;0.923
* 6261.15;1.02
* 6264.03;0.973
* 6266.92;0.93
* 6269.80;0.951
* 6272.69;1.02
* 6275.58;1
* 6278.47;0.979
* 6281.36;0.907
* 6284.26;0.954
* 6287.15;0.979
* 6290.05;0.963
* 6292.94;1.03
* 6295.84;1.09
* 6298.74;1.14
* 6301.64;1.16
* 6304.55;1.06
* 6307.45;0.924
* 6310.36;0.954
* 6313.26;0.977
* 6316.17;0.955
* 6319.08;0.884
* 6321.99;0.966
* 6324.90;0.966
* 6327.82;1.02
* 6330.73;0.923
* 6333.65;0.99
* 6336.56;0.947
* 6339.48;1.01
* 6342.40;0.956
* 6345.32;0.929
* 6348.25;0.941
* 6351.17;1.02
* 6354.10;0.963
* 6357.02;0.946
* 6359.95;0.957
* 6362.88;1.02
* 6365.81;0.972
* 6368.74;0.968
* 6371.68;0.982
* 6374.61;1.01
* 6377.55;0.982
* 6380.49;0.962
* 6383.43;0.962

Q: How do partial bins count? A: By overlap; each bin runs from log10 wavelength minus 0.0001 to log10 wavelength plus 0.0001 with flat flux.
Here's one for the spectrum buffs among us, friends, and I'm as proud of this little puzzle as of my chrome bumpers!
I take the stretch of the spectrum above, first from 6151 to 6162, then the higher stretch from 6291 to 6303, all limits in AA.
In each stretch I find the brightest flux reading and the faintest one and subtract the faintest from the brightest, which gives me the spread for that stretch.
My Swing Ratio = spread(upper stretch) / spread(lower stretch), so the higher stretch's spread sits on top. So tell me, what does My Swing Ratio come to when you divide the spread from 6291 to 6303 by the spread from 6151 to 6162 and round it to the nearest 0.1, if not 3.2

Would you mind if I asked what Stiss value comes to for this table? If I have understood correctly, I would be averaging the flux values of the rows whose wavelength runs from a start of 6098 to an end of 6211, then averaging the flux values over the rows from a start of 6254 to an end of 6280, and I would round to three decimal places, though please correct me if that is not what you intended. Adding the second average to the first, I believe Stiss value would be 1.939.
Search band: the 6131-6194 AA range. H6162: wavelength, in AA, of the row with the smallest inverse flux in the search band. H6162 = 6183.78 AA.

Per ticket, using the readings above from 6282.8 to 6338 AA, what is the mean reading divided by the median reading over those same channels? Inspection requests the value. 1.029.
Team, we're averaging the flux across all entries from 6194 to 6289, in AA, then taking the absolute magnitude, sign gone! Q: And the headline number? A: 0.96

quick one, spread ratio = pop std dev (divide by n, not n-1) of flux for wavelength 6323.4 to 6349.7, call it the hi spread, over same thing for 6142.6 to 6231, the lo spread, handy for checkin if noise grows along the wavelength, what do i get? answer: 0.90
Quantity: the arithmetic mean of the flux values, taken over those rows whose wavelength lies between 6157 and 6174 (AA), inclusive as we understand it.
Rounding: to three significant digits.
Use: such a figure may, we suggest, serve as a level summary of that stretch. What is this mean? 0.939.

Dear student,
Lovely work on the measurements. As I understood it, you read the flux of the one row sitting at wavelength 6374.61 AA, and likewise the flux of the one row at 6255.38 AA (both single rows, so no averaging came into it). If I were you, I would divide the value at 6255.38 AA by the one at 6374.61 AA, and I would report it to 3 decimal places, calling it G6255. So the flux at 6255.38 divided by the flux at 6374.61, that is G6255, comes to 0.909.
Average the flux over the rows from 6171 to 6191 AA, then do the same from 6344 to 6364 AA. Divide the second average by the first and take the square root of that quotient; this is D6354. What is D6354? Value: 0.989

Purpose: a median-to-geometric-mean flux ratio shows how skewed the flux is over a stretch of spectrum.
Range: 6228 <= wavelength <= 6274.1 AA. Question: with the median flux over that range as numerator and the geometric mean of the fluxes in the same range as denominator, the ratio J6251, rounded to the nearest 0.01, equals 0.99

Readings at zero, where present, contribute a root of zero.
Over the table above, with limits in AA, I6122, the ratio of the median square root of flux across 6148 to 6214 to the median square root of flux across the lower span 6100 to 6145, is 0.99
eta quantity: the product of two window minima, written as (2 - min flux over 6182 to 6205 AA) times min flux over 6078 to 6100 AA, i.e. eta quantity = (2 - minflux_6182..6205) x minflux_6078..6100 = 1.016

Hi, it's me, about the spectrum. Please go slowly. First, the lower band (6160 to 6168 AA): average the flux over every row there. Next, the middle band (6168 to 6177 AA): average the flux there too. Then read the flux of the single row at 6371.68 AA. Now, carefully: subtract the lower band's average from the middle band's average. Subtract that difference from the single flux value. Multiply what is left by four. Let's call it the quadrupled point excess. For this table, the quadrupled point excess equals 3.74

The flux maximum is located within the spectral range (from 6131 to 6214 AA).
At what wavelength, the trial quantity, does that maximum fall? 6183.78 AA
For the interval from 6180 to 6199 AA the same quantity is 6183.78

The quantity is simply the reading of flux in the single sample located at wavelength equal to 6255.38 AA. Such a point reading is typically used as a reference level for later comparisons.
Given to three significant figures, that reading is 0.918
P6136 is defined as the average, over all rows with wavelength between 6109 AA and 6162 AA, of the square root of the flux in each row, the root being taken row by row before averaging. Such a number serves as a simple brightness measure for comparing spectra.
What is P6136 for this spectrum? 0.9890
